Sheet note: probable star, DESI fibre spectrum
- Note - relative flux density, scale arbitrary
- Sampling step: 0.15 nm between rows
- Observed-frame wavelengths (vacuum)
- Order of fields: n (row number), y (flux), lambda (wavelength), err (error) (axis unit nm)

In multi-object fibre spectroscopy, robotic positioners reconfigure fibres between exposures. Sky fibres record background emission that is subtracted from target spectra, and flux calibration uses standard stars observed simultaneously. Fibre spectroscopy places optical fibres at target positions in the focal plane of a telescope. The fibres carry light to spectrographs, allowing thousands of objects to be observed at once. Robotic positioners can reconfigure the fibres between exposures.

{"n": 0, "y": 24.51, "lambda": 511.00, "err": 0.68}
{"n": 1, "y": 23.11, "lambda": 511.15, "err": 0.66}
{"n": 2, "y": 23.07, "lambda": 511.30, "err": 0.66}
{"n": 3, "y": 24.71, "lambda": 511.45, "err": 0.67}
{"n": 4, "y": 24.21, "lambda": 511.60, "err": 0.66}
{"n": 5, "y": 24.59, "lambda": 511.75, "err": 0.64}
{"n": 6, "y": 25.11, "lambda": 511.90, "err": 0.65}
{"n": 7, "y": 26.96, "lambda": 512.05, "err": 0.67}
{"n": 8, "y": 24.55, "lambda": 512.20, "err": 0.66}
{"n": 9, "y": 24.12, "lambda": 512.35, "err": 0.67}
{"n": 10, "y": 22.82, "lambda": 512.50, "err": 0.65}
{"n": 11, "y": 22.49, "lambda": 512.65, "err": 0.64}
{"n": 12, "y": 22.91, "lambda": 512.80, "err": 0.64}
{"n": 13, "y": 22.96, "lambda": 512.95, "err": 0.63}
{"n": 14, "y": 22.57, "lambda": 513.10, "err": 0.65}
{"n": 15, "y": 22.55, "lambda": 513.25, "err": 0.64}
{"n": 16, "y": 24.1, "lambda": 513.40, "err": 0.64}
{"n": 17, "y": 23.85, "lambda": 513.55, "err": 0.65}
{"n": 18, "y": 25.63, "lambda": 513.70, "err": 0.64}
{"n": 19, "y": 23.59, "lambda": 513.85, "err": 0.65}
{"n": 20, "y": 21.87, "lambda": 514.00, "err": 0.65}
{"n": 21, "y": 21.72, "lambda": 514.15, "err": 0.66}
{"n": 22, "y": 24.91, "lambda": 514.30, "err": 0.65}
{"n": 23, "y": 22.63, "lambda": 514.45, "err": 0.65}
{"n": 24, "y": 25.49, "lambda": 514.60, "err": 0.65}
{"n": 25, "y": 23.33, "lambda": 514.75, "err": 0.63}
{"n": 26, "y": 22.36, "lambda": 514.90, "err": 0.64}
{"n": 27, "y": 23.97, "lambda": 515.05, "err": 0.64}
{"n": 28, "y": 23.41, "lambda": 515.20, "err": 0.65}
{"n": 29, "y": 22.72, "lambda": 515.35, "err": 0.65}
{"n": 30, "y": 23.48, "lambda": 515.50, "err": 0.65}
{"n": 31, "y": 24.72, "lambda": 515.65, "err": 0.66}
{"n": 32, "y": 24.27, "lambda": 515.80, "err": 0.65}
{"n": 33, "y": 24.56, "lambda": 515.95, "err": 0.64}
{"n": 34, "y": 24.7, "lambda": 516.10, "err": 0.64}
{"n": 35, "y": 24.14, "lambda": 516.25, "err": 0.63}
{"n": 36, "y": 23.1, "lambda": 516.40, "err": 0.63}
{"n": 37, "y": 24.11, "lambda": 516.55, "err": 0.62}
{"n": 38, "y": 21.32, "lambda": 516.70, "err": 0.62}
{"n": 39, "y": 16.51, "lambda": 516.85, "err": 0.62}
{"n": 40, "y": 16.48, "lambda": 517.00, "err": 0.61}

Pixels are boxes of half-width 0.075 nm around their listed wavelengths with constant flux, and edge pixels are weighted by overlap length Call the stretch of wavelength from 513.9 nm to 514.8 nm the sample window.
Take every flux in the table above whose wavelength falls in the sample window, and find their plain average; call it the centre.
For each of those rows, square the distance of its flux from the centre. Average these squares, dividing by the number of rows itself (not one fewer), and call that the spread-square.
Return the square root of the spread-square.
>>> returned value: 1.4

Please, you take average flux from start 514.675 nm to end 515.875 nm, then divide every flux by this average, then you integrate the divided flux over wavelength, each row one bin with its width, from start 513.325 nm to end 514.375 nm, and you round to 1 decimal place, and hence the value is 1.1 nm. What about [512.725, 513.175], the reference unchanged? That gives 0.4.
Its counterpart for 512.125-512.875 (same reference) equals 0.7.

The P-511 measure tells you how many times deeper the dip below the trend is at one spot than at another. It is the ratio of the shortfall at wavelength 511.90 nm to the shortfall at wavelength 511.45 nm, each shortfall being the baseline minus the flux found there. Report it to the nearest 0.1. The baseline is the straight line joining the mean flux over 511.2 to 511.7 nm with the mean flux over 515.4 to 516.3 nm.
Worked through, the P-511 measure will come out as 1.5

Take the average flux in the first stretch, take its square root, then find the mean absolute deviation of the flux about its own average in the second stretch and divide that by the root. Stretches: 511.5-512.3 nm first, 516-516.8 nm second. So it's 0.20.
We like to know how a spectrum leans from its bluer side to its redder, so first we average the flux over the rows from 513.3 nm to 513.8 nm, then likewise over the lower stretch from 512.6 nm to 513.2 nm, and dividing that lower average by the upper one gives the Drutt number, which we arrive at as 0.93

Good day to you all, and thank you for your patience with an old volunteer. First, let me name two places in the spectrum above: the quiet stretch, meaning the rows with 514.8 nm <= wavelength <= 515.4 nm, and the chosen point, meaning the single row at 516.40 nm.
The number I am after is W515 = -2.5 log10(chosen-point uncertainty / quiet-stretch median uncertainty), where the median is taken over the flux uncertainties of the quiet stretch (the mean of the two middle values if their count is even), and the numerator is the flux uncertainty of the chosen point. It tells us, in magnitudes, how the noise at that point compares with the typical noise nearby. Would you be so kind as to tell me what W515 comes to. 0.026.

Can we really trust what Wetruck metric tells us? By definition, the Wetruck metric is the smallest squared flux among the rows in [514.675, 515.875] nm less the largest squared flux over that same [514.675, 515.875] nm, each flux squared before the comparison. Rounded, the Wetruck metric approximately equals -111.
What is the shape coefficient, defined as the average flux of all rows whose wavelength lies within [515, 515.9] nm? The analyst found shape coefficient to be 23.8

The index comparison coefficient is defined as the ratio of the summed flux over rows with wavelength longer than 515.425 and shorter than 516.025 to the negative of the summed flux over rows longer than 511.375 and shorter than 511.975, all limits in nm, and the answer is -0.98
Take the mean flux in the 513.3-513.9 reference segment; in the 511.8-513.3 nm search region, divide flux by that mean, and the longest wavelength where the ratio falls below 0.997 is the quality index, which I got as 513.25 nm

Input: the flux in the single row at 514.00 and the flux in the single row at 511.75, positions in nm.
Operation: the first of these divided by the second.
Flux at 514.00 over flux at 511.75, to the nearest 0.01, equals 0.89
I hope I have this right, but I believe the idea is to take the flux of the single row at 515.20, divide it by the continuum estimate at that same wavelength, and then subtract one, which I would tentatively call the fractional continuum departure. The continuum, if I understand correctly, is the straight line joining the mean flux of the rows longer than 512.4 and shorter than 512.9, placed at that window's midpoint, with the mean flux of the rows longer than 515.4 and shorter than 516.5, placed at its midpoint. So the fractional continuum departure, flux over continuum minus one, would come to -0.02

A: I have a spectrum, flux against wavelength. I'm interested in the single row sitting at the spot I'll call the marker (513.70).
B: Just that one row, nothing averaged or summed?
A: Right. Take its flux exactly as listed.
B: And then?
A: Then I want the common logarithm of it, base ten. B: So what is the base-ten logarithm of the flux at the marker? 1.41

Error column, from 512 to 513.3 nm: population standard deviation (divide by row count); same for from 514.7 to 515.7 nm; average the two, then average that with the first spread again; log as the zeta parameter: 0.0123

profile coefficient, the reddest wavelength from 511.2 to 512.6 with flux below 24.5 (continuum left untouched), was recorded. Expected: 512.50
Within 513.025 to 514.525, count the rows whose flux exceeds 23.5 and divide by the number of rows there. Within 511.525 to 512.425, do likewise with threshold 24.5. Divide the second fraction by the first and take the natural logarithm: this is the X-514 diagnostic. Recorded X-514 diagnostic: 0.3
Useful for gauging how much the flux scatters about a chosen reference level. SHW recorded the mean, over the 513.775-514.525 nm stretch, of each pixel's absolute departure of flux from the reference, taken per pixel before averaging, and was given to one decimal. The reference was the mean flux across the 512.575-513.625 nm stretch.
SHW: 1.1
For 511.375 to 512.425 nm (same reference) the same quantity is 1.8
